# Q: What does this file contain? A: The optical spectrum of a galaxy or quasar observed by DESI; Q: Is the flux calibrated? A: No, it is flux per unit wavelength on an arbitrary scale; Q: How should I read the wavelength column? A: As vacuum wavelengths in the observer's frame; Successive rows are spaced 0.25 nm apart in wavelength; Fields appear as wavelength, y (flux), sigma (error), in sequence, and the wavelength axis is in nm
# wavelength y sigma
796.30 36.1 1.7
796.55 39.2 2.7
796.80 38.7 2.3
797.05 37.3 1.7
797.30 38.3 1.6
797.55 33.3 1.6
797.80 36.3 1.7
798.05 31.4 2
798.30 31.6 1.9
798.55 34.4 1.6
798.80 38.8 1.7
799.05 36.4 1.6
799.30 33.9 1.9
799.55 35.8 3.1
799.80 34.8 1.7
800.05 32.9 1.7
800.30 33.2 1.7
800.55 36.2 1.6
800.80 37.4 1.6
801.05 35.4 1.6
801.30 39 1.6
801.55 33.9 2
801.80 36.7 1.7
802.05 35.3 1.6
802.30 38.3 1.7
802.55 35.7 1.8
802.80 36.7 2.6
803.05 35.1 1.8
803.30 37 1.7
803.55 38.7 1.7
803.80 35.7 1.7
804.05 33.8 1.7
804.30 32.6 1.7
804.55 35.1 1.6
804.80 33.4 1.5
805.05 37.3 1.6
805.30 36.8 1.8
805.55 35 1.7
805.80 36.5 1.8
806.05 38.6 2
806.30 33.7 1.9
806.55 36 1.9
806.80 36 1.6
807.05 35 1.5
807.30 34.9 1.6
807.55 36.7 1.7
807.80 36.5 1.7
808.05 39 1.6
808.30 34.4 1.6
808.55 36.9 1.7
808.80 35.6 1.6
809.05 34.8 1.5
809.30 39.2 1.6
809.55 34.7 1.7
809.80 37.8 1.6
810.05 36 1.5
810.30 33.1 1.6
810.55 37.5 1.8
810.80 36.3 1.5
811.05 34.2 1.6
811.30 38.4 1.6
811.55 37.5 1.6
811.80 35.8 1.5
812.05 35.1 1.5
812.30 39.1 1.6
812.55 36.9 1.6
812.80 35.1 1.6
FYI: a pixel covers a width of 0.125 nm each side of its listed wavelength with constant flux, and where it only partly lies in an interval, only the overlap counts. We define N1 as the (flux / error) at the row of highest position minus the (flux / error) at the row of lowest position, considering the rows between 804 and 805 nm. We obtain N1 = 2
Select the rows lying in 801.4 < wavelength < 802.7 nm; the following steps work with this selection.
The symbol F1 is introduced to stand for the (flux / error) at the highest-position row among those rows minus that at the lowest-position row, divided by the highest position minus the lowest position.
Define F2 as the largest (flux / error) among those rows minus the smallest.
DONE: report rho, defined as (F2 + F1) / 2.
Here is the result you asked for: 4.2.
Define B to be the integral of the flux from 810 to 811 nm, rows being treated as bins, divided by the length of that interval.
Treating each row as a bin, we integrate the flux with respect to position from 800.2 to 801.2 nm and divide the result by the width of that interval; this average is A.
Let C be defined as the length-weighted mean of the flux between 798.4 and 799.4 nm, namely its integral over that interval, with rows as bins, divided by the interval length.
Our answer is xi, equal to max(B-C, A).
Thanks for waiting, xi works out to 35.7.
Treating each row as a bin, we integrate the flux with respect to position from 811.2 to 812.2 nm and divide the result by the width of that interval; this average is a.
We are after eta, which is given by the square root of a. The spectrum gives 6.06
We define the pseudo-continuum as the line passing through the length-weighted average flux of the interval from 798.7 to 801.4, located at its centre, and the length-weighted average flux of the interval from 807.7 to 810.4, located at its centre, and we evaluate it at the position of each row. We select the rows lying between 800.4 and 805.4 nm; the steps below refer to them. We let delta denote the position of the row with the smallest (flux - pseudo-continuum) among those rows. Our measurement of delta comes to 804.30 nm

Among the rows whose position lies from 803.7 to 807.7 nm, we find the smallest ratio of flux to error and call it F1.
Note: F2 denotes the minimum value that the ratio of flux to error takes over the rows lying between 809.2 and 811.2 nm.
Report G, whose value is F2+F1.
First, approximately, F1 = 17.7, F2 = 20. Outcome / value 38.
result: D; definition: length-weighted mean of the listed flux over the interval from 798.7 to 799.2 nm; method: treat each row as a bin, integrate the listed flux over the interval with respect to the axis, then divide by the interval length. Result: 37.4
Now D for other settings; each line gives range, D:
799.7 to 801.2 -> 35.1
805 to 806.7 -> 36.2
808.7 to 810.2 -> 36.3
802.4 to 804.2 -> 36.1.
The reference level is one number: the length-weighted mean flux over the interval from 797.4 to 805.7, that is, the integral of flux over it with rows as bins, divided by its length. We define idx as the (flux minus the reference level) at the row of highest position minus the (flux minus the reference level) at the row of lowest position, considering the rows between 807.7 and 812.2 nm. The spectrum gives -1.4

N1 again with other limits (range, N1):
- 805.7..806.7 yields -1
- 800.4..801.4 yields 2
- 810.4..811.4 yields 3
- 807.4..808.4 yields 0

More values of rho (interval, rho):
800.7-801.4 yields 2.1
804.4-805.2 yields 2.1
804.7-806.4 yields 1.3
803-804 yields 2.6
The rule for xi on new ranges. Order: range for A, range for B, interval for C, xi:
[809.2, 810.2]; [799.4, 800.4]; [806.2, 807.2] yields 36.8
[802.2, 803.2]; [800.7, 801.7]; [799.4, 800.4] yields 36.4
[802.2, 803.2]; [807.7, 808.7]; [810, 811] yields 36.4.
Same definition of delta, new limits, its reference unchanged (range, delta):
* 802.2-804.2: 804.05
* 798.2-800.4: 798.30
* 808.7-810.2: 809.55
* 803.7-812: 804.30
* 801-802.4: 801.55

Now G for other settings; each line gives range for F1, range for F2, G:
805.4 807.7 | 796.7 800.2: 29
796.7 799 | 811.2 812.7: 39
